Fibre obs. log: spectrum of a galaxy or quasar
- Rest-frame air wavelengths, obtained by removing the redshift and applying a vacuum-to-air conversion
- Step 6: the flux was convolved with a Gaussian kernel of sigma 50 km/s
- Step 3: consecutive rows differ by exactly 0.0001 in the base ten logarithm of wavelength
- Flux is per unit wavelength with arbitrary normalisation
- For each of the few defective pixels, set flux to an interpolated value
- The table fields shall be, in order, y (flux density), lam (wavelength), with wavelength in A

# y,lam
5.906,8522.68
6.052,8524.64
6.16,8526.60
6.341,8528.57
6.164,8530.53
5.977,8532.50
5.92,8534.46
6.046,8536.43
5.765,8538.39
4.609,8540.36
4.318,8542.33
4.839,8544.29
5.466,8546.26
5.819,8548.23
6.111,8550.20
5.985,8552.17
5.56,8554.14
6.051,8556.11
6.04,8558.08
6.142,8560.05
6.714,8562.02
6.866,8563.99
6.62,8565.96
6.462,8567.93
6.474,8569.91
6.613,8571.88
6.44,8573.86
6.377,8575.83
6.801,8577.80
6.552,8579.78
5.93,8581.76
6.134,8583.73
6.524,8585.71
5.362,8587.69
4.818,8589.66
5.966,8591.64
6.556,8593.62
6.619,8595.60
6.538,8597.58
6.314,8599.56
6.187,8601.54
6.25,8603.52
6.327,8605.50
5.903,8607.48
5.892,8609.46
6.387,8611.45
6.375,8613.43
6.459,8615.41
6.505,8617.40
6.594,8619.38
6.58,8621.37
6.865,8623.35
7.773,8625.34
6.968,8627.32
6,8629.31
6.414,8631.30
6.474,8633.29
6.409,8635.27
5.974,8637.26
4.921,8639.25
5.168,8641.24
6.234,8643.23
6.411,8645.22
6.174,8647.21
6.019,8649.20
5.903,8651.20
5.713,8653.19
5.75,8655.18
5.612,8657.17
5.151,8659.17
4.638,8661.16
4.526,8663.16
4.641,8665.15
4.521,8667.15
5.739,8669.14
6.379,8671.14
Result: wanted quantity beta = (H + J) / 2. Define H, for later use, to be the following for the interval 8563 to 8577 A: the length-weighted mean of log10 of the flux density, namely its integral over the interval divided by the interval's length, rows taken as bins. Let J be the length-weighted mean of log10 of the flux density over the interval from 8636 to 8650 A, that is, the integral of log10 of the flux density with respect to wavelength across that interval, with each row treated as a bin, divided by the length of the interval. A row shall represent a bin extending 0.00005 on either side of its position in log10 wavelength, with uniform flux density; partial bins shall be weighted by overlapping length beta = 0.791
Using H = 0.82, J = 0.765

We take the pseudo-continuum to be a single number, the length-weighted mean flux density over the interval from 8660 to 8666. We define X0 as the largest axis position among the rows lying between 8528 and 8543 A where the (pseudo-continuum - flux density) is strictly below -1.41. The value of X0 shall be 8536.43 A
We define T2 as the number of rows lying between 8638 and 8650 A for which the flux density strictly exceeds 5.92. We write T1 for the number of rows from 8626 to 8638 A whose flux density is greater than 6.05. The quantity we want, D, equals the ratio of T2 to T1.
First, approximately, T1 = 4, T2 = 4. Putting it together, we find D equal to 1.0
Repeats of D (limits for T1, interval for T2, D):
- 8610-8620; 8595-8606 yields 1.2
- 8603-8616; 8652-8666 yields 0.0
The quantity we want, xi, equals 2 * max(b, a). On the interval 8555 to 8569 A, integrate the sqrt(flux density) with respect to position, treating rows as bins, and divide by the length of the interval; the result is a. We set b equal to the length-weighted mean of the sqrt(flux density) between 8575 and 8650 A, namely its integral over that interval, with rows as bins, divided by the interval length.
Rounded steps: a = 2.53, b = 2.50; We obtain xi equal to 5.06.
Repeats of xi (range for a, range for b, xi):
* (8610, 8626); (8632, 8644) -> 5.15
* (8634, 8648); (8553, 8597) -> 5.00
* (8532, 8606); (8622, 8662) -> 4.91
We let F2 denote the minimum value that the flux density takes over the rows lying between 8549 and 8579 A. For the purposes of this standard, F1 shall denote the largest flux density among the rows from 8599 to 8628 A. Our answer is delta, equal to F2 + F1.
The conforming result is 13.3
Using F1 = 7.773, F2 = 5.56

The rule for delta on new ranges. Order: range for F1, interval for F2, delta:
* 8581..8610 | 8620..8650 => 11.5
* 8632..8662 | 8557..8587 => 12.4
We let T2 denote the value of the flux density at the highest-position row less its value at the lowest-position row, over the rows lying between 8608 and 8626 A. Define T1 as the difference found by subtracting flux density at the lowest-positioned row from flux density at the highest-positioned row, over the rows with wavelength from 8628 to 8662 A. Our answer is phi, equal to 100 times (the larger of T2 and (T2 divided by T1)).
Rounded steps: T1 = -1.4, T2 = 1.9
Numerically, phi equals 188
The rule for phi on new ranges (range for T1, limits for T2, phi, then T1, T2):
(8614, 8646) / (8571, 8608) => 1479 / 0.0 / -0.7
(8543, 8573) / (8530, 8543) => -104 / 1.8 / -1.8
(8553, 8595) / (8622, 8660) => -171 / 1.0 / -1.7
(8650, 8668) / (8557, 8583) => 8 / -1.4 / -0.1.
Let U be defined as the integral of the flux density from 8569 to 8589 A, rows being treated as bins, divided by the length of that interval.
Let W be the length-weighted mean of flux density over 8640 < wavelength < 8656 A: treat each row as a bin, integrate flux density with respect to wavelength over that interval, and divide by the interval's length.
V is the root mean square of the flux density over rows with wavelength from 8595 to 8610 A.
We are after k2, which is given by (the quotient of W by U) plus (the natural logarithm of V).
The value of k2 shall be 2.77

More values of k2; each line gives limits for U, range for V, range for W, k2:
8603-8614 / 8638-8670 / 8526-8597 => 2.68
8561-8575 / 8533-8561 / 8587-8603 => 2.65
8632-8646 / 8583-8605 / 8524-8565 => 2.80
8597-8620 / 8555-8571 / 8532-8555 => 2.74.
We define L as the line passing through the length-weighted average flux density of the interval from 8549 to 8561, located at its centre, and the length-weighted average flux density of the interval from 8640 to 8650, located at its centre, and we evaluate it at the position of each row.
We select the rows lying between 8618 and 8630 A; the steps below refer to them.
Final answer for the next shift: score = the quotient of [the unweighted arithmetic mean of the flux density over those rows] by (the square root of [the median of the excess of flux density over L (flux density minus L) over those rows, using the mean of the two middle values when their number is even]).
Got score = 7.8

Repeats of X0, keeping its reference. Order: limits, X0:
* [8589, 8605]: 8603.52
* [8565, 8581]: 8579.78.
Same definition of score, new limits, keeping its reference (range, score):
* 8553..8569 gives 11.1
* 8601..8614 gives 11.8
